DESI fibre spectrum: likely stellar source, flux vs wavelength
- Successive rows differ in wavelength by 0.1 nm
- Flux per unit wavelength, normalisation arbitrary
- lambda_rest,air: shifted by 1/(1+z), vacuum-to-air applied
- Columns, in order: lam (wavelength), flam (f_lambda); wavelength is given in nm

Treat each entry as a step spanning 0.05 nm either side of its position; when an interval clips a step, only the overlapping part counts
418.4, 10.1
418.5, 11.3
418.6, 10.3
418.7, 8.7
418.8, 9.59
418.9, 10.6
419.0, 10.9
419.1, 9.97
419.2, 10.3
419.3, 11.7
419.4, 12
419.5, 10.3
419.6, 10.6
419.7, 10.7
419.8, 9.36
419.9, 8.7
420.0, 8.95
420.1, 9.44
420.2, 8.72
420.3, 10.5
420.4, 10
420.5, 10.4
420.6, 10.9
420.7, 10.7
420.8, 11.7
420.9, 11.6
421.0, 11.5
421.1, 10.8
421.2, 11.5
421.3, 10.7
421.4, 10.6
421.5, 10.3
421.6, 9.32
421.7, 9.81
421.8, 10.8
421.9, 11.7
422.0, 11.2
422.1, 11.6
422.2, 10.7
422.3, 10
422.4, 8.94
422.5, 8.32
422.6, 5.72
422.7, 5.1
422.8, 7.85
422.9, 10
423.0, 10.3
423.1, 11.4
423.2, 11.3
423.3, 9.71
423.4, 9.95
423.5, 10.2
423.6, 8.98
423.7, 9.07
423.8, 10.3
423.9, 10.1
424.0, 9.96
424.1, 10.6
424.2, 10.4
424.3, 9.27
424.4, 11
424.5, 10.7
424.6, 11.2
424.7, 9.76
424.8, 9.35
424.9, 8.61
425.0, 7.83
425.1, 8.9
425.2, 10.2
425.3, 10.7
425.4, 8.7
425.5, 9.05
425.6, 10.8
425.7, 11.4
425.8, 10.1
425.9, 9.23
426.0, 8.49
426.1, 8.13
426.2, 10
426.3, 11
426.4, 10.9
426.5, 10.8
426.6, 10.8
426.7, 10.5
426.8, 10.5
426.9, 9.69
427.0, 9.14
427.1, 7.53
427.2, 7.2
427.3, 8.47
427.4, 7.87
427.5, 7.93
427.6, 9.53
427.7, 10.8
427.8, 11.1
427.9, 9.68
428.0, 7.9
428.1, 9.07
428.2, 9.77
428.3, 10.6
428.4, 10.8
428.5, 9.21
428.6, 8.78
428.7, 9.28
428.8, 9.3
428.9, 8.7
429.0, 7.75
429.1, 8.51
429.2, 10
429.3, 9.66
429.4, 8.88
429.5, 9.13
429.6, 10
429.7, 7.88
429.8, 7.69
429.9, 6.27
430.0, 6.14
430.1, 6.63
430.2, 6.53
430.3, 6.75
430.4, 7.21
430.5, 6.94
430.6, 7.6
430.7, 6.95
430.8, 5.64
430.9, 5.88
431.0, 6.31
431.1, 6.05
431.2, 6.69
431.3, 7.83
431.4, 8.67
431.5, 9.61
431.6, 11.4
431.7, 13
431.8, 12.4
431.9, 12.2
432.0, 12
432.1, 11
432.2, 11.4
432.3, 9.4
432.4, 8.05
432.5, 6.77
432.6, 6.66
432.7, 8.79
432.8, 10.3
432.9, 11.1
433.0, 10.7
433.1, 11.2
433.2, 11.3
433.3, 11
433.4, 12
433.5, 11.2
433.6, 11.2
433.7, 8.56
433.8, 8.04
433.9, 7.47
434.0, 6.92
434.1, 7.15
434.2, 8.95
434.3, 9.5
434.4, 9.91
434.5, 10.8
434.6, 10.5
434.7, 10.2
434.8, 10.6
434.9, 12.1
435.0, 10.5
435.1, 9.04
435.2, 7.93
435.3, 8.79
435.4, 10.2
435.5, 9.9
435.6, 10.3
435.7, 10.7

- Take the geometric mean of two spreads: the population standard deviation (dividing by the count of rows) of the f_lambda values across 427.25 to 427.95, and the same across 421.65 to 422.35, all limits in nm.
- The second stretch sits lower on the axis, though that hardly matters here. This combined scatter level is 0.9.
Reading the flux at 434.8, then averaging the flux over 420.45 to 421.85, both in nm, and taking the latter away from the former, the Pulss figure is -0.2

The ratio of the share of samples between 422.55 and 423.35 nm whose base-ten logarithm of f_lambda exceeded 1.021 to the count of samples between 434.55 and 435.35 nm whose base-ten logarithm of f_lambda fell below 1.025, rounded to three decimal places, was 0.042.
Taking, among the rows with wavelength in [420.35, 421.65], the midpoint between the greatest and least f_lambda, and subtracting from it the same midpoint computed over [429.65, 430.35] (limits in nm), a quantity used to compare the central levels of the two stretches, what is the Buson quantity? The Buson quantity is 3.5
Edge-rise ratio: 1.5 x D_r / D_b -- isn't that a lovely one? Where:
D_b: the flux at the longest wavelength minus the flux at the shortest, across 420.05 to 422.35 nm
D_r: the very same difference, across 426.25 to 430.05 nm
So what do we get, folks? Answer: -13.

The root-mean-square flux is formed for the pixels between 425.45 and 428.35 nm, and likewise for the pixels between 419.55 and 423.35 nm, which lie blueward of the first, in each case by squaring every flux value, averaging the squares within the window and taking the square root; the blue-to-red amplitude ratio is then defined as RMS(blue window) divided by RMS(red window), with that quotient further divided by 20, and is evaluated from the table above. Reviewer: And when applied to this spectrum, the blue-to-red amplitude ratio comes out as 0.053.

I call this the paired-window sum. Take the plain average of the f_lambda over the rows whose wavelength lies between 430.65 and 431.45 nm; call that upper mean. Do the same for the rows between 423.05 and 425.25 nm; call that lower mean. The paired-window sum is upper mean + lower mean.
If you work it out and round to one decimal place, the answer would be 16.7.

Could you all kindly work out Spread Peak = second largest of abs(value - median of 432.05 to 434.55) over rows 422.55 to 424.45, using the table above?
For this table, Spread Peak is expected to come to 4.19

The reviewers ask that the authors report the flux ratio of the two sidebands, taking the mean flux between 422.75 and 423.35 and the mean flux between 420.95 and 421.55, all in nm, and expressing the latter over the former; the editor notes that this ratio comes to 1.08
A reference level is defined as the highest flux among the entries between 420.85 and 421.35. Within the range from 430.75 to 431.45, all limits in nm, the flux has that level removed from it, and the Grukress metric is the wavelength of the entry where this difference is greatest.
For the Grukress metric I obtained 431.4 nm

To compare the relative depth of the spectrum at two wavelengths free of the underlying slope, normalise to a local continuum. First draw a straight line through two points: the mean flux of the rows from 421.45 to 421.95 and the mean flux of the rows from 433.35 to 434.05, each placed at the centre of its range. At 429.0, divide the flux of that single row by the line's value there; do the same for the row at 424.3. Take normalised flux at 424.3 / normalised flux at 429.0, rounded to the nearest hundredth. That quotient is 1.15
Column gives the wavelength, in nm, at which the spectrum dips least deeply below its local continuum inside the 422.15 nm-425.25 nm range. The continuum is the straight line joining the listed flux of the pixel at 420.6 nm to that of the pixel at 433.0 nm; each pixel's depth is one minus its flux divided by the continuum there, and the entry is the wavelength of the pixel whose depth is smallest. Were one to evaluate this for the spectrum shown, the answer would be 423.1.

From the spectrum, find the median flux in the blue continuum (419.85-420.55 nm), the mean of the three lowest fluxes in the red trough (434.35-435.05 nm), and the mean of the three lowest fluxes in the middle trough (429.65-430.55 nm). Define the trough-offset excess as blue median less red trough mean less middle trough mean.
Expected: -7.1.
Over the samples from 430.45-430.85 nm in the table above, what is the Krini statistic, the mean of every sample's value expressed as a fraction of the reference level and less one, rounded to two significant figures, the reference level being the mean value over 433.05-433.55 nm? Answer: -0.40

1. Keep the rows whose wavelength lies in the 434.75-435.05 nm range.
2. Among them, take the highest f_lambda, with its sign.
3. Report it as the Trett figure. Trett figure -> 12.1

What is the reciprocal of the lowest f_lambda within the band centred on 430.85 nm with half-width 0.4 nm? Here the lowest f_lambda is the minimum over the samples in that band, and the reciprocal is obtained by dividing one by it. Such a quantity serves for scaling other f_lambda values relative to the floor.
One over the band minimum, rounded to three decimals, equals 0.177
